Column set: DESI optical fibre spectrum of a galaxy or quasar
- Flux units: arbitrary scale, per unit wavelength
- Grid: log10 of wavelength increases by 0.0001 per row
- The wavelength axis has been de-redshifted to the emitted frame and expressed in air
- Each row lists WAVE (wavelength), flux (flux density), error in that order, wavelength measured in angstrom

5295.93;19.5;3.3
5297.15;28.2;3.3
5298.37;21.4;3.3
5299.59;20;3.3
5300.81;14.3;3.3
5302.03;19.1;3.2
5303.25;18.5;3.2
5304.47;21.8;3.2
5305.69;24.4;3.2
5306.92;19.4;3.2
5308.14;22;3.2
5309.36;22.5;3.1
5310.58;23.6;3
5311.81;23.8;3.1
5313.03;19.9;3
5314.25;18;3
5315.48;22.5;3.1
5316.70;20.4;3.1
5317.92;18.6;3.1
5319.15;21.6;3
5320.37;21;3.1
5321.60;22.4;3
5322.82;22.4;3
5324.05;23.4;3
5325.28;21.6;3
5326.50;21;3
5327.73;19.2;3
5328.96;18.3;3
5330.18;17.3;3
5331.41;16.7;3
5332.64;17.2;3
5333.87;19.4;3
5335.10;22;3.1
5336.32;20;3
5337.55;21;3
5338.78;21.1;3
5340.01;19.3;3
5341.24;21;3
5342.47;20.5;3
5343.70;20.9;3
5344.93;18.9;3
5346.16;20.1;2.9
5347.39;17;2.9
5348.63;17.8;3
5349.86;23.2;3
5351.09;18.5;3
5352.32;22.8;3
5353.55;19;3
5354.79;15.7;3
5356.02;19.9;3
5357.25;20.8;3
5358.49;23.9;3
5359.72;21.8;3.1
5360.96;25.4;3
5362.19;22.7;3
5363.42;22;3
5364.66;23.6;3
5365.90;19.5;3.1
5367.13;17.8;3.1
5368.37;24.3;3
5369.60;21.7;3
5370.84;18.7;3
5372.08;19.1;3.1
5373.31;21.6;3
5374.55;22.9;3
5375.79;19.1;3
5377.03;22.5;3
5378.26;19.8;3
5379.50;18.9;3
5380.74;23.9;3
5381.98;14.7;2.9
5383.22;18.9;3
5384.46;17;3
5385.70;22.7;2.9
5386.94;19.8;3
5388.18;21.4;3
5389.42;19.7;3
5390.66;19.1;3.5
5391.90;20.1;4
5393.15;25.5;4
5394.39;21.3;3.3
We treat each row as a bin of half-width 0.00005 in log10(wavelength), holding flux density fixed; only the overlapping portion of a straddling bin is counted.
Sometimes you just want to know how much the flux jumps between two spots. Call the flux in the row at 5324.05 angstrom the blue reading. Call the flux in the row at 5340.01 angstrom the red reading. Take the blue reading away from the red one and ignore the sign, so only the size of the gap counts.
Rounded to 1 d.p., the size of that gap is 4.1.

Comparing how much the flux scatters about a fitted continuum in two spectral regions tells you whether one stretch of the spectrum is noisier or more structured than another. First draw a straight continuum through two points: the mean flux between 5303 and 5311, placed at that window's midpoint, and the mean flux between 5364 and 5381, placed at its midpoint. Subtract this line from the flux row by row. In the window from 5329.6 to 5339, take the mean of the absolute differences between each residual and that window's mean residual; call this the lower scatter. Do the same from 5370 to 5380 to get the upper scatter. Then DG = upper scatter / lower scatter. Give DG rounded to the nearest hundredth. 0.87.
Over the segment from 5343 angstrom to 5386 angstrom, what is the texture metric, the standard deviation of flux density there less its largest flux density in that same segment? -22.8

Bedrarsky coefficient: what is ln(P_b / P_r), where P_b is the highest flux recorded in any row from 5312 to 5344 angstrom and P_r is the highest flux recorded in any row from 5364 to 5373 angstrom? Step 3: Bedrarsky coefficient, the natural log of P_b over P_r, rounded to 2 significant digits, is -0.038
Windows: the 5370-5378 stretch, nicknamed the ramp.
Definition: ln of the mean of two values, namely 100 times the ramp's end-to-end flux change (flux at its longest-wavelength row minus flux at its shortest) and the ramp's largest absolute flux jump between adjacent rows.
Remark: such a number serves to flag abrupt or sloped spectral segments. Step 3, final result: 5.26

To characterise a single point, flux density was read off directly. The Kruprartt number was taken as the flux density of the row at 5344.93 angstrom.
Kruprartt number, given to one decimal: 18.9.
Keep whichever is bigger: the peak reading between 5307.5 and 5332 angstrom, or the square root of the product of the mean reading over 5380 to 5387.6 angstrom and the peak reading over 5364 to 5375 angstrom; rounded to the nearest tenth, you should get 23.8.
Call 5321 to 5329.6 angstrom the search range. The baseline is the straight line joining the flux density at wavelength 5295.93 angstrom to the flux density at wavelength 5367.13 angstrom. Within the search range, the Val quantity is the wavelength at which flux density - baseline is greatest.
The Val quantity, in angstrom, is 5324.05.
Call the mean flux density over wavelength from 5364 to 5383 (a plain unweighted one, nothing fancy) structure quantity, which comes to 20.5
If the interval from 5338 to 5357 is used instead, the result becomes 19.7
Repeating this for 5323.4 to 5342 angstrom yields 19.9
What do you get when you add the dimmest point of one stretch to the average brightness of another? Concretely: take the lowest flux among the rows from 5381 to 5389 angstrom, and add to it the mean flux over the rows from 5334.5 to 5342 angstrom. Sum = 35.4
